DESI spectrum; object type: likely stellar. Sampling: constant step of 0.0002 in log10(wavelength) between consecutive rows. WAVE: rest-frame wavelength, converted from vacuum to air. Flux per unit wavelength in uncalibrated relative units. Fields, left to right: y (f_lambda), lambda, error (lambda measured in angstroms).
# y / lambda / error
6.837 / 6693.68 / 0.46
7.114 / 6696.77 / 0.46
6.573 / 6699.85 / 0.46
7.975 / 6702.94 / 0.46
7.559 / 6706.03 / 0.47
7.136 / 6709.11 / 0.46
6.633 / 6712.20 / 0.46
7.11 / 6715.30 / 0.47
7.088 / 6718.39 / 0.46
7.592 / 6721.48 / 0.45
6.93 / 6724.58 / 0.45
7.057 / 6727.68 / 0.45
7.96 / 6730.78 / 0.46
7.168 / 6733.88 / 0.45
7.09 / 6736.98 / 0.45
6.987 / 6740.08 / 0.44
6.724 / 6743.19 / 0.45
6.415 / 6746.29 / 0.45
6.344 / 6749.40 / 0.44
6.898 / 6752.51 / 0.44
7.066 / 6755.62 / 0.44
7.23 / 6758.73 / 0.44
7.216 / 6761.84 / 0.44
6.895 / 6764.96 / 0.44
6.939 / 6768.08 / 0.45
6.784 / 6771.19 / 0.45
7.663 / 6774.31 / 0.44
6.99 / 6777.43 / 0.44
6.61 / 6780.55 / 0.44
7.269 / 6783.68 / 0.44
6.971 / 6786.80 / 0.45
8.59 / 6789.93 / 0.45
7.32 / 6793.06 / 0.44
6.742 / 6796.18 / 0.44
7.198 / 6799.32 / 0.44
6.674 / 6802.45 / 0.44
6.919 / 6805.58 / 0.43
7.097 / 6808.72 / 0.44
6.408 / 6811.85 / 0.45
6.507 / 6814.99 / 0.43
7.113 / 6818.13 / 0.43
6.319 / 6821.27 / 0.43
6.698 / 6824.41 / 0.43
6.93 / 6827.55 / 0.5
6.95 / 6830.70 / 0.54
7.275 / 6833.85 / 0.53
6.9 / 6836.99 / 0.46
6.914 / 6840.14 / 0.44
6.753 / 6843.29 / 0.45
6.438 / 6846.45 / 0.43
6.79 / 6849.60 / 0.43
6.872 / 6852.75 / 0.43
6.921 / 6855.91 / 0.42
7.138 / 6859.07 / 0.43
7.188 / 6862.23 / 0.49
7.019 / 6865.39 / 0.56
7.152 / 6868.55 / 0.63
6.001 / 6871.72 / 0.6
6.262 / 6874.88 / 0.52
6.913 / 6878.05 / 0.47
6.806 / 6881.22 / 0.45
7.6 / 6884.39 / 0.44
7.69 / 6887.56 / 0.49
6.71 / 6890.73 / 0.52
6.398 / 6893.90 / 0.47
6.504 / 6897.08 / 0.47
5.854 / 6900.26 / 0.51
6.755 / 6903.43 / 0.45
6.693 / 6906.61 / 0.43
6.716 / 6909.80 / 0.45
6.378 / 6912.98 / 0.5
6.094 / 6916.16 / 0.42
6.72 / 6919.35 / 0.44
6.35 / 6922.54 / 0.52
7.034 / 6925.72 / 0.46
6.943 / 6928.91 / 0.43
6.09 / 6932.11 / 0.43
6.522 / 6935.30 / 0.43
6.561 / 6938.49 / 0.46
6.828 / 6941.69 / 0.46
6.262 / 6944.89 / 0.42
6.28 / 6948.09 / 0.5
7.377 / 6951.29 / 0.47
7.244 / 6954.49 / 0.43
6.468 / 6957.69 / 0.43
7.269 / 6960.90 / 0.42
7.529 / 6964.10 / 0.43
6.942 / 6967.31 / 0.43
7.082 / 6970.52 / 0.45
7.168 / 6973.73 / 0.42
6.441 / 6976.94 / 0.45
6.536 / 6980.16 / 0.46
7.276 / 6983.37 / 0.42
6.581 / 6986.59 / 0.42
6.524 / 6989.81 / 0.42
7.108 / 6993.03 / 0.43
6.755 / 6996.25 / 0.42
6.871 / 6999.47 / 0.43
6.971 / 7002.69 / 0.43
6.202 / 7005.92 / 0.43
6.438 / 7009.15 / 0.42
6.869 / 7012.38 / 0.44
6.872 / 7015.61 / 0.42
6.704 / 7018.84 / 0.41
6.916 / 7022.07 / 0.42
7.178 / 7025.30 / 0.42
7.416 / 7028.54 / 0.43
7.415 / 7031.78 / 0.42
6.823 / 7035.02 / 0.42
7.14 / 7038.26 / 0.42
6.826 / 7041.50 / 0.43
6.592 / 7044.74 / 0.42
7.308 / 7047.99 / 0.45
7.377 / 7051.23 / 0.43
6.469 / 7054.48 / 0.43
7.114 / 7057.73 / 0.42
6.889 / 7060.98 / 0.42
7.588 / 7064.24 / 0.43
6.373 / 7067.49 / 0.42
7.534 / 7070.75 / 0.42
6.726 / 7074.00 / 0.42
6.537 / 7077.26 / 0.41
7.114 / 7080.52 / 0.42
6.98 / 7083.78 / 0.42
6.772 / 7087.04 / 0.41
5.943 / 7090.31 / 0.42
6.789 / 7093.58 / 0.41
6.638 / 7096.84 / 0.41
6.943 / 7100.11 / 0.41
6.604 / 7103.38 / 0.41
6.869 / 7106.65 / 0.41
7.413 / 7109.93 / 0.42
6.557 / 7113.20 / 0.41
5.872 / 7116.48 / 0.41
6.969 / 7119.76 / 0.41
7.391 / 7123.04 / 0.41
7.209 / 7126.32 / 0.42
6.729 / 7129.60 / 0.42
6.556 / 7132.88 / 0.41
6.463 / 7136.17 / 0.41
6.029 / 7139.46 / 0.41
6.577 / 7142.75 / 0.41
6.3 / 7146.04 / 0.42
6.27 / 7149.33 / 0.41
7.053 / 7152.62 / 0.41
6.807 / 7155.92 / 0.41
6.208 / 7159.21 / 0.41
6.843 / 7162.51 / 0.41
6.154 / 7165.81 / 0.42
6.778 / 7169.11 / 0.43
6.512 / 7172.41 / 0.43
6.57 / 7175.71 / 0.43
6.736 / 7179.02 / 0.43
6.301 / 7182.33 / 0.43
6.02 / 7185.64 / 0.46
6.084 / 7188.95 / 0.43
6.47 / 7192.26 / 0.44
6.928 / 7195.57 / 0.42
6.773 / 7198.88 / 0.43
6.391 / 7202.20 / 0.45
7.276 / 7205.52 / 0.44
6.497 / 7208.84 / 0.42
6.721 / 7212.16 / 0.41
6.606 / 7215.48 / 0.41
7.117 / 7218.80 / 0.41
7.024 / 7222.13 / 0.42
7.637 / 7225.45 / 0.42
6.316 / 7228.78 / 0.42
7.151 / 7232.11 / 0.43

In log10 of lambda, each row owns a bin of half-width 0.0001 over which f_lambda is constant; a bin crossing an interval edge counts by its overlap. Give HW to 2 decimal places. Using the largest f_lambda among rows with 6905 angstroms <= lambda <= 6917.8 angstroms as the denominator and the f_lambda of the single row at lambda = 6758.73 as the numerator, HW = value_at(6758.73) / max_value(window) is 1.08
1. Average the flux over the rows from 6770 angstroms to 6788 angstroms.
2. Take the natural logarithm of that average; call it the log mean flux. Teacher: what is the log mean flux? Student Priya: 1.95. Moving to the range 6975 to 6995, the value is 1.91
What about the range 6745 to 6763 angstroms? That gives 1.93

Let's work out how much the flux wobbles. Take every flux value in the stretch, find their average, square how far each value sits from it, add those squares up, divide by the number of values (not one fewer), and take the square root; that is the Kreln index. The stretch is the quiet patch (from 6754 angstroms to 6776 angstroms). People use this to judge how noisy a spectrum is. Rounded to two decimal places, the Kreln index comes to 0.27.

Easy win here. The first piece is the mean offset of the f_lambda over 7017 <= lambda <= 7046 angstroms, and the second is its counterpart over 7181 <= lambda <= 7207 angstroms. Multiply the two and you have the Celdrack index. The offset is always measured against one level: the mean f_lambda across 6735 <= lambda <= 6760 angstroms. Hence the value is -0.05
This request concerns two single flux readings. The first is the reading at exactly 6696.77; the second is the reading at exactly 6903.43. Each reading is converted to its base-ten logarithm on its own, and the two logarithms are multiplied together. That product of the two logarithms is 0.707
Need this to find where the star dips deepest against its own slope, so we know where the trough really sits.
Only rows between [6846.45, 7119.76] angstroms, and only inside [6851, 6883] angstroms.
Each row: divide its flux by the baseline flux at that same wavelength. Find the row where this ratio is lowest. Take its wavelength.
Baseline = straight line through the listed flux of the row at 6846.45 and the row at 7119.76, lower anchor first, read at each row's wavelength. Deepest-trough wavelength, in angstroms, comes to 6871.72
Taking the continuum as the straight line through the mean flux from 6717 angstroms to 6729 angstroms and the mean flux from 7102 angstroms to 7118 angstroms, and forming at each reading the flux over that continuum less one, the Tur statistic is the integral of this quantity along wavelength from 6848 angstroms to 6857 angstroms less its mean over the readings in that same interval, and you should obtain -0.17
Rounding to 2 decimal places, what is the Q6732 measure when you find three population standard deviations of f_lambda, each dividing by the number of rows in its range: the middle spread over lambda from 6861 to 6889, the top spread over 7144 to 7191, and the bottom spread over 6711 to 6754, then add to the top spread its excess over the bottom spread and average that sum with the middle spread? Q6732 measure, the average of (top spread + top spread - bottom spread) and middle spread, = 0.37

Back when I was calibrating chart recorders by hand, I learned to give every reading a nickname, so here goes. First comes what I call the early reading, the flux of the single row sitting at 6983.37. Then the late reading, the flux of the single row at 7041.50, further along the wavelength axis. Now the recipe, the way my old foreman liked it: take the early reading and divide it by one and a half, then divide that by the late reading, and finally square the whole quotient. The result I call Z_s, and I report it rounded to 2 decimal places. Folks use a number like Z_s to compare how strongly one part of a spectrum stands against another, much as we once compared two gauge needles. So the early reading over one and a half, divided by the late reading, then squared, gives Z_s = 0.50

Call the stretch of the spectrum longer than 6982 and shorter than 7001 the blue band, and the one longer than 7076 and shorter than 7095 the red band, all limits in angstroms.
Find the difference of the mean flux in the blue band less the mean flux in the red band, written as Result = 0.2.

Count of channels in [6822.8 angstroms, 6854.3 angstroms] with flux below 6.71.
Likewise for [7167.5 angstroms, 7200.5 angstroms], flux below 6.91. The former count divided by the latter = 0.22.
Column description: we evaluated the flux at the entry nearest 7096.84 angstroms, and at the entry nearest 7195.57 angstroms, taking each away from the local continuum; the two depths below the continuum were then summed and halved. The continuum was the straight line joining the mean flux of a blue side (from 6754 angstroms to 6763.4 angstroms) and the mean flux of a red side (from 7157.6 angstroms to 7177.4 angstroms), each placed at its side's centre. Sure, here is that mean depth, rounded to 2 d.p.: -0.24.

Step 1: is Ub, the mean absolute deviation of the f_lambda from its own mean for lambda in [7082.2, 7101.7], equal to 0.258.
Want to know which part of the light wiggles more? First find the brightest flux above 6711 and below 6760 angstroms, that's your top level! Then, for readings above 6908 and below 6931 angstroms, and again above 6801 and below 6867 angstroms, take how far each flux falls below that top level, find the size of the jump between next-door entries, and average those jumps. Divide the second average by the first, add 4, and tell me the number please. 4.67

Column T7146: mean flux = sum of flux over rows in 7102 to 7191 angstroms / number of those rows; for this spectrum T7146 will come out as 6.59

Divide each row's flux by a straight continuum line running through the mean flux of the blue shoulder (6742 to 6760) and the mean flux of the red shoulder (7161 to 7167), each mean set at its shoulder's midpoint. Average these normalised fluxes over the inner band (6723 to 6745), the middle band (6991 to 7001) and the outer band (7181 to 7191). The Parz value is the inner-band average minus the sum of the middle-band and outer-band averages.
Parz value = -0.94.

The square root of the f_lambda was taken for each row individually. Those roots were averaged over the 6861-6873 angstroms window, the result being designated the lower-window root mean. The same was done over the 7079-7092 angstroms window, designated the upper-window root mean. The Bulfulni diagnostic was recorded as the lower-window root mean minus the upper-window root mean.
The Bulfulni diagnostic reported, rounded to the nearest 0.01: 0.03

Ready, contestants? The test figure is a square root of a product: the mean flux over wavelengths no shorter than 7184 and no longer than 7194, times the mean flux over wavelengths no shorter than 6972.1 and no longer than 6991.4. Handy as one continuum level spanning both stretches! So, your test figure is 6.47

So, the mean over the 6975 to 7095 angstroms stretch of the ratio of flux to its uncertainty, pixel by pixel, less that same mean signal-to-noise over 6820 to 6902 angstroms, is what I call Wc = 1.89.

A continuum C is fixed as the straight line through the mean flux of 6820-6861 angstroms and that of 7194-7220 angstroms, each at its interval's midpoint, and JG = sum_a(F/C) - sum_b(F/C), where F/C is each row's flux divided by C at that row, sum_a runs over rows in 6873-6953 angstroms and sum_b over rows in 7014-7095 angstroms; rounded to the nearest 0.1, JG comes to -1.1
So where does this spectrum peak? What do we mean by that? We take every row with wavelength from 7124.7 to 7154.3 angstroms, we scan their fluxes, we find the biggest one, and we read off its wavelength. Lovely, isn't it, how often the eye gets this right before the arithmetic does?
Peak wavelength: 7126.32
